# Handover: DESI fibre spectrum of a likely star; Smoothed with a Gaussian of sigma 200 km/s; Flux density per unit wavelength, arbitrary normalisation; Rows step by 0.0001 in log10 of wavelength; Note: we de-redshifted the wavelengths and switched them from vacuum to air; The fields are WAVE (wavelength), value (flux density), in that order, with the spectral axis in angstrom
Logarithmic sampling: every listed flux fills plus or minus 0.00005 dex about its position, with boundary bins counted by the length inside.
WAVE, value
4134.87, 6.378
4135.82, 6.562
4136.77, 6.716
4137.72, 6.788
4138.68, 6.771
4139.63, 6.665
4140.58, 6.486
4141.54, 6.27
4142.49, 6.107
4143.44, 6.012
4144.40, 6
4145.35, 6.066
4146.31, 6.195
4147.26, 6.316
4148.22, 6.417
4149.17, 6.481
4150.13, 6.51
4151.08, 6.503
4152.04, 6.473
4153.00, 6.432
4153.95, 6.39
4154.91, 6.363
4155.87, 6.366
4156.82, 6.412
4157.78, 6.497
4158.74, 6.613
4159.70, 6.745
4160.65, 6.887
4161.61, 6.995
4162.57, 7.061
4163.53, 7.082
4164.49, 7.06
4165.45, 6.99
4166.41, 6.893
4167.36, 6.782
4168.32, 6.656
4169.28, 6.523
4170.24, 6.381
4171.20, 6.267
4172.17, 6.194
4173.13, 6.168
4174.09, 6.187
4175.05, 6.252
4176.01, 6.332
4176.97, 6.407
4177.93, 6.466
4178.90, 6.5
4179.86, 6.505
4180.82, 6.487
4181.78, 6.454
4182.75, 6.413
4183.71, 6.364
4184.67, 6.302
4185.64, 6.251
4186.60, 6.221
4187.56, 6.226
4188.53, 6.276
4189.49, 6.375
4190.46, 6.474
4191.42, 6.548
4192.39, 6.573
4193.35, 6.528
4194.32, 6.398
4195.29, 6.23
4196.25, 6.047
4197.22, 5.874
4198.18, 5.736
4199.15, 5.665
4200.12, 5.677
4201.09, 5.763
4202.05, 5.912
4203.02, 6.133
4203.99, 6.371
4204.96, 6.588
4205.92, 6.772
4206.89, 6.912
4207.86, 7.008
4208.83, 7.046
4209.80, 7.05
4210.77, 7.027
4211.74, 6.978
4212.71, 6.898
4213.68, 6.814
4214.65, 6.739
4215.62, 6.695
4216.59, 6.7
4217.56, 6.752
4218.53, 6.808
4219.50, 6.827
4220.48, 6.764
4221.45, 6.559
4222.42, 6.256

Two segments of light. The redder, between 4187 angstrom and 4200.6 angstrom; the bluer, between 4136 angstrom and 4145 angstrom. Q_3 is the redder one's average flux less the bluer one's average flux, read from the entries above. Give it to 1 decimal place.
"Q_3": -0.2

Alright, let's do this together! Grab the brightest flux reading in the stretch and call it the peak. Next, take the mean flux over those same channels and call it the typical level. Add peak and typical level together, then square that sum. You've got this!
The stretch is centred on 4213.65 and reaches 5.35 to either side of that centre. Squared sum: 194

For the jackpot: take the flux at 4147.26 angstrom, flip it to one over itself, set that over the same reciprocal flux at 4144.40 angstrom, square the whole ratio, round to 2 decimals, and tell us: 0.90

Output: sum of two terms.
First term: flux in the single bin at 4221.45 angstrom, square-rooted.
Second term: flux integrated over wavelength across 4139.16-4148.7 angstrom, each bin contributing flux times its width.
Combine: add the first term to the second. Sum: 62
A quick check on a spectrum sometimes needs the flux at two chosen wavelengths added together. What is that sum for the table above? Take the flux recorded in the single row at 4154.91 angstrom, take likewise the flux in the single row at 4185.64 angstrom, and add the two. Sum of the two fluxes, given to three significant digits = 12.6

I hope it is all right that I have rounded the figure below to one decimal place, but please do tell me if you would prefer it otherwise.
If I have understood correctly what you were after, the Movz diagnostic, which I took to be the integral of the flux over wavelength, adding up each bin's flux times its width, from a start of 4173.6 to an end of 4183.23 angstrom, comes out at 61.6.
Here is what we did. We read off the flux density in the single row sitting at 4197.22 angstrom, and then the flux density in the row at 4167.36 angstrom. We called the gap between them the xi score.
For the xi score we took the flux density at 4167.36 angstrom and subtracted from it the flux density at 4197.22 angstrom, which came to 0.9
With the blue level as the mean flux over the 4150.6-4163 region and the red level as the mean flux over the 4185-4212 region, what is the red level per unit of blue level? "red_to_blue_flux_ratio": 0.97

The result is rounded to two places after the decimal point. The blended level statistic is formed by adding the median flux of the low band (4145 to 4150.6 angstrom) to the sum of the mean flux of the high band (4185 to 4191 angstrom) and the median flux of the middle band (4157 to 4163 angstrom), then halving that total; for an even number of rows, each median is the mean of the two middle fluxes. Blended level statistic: 9.74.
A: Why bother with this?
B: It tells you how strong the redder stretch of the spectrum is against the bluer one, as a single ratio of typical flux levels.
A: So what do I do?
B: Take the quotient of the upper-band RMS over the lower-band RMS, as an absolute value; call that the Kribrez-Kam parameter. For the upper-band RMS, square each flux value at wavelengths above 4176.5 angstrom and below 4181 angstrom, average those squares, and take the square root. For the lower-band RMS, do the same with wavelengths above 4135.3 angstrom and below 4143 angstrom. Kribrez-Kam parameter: 0.99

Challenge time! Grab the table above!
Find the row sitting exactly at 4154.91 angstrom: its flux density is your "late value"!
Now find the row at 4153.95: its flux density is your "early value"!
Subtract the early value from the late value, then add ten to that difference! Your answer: 10.0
